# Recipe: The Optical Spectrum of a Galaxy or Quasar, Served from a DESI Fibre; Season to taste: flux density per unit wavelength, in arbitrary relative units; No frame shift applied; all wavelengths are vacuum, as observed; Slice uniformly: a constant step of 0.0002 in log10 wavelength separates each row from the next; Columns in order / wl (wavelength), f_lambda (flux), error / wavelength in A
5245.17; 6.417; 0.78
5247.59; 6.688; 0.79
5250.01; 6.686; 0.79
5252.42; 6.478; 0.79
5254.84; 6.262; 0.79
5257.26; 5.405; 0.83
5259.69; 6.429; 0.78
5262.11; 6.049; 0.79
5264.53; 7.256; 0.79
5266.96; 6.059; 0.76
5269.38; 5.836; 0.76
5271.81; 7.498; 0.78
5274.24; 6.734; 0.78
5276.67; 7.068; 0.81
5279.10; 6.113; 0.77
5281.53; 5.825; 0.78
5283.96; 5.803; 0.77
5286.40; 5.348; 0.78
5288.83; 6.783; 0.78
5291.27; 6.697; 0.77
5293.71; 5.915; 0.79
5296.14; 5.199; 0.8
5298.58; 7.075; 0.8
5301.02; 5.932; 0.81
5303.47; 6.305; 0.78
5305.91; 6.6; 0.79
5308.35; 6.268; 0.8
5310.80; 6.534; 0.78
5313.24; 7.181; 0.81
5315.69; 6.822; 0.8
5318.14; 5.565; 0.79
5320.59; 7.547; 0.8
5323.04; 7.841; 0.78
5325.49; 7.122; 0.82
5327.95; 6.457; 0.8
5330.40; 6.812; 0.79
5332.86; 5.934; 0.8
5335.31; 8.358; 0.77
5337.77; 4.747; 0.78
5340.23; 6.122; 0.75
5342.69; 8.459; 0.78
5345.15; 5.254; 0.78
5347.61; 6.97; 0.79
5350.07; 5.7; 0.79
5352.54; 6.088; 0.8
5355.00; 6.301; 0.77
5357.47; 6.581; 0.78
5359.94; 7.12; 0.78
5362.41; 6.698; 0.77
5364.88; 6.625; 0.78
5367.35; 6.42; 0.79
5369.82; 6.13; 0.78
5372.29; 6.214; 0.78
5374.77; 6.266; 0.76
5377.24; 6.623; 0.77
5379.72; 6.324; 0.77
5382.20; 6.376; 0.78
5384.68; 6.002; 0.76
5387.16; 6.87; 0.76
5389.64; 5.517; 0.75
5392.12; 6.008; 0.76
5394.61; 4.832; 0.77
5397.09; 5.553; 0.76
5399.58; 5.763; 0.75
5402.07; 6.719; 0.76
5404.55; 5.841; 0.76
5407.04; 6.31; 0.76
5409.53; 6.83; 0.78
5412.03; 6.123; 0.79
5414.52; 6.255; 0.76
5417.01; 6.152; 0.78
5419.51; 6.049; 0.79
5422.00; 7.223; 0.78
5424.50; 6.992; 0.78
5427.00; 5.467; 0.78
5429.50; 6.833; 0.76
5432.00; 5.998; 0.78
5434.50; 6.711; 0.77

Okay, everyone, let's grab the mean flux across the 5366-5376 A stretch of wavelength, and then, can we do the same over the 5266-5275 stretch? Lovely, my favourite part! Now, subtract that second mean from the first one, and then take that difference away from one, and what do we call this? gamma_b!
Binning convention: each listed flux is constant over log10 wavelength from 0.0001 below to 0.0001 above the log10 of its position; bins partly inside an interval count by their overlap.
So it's 1.3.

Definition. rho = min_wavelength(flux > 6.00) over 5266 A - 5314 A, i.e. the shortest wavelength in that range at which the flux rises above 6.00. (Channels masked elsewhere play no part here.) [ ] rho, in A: 5266.96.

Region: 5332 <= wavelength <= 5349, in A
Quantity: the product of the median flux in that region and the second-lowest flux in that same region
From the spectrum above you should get 32.2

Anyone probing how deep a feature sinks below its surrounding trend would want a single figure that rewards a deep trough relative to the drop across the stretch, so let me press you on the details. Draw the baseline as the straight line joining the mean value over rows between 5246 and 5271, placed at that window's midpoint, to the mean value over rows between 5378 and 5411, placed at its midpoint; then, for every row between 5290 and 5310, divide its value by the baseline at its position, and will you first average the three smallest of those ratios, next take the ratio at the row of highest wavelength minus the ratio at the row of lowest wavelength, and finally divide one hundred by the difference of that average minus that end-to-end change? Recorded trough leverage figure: 103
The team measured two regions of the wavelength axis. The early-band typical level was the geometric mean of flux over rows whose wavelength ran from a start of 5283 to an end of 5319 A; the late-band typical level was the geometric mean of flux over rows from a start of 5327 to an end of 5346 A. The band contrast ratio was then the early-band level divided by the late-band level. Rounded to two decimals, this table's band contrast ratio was 0.97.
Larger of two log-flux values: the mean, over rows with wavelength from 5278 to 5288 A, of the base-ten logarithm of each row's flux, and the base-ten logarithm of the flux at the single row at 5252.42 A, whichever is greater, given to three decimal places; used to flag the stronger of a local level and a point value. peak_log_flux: 0.811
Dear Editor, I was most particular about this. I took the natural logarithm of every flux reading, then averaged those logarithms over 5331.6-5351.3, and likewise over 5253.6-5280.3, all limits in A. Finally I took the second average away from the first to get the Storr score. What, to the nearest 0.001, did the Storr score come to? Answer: -0.012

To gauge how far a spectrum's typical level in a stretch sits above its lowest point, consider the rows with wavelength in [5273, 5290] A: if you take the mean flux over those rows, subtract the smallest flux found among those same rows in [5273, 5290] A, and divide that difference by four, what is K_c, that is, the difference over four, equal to 0.22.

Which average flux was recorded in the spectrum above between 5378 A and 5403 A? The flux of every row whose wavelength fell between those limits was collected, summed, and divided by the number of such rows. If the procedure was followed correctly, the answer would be 6.00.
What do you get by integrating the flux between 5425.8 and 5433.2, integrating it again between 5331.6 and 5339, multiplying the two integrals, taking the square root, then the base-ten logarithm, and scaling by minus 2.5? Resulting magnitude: -4.16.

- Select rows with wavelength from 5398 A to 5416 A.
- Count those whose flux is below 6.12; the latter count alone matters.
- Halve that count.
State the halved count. 1.0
